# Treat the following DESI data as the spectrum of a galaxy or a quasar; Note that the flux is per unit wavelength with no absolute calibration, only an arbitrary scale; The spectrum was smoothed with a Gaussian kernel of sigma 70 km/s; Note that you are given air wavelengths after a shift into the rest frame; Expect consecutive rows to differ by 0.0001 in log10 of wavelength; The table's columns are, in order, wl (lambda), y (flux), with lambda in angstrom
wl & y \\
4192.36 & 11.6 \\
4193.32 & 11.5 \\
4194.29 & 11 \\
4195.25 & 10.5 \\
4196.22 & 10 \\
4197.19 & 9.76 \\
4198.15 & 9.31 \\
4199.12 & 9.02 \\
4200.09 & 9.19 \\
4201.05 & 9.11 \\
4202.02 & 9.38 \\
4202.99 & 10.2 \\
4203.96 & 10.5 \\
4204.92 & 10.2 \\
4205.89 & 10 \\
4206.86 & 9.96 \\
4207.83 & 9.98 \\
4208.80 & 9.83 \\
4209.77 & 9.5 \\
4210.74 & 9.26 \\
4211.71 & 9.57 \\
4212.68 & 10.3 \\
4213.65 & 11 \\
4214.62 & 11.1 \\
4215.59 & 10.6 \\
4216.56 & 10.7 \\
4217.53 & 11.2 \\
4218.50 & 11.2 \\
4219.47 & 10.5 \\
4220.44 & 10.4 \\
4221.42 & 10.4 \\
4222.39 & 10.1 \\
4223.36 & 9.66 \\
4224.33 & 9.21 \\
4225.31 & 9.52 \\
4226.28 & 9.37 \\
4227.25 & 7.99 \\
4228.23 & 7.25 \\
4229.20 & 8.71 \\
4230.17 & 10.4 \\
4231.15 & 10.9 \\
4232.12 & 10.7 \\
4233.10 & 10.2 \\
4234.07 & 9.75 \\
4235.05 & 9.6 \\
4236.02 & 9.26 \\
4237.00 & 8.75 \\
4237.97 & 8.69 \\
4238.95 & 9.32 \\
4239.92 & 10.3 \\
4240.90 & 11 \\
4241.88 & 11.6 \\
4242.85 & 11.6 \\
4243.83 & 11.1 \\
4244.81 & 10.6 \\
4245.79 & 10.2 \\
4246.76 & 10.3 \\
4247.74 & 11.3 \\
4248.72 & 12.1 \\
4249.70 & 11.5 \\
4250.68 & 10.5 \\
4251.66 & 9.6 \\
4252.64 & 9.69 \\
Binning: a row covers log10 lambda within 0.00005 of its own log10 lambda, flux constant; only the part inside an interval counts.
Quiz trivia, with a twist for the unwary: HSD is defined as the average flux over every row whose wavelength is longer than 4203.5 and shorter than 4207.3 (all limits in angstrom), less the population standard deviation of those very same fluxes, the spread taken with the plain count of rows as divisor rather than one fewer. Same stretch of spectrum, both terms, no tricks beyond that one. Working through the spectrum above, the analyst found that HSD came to 10.0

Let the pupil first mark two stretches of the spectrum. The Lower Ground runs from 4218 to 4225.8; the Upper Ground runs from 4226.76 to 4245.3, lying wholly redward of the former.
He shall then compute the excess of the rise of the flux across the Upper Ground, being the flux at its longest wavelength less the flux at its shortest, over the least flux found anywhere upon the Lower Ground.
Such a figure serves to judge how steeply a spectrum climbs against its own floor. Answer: -6.60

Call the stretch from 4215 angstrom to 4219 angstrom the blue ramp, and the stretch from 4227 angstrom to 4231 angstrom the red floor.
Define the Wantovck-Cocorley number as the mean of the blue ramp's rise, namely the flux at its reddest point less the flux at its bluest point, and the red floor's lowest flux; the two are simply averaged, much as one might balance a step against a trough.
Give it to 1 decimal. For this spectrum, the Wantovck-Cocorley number 3.9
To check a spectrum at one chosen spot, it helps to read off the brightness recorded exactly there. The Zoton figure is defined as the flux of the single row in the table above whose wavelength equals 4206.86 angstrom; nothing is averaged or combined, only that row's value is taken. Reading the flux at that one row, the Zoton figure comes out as 9.96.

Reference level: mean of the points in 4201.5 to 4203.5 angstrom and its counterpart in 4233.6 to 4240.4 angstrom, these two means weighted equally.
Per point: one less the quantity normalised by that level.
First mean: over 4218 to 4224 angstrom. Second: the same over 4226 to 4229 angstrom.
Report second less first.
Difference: 0.23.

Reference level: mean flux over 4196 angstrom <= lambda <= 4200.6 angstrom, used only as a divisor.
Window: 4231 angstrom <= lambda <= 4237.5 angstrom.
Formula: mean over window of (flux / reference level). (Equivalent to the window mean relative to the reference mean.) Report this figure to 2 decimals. 1.04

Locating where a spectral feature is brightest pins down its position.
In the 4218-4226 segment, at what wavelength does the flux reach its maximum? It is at 4218.50 angstrom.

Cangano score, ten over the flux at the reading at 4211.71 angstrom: 1.04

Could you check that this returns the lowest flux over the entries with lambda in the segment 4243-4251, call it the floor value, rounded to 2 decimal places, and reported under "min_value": 10.20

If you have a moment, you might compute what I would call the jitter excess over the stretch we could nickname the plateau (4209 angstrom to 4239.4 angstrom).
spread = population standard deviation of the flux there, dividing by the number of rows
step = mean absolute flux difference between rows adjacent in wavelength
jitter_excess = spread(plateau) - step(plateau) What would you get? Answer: 0.5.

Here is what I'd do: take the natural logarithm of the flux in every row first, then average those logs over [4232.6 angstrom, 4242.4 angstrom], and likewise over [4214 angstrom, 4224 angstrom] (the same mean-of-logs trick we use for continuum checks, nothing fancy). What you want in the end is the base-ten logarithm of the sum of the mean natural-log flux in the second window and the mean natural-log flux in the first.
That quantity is 0.667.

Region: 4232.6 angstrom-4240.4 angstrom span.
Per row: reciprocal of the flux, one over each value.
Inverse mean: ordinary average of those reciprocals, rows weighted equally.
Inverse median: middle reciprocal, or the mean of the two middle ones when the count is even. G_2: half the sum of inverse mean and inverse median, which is 0.106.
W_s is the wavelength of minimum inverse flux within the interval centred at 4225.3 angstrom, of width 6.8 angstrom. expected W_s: 4222.39 angstrom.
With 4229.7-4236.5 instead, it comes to 4231.15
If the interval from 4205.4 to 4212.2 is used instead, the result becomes 4205.89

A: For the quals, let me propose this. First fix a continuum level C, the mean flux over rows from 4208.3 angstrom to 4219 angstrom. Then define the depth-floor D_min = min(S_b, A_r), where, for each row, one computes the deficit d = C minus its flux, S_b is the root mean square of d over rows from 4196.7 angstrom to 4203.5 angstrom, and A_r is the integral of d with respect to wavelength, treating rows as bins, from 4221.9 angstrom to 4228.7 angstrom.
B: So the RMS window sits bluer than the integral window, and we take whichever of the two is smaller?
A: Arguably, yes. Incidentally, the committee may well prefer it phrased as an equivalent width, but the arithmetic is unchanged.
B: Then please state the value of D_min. 1.0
